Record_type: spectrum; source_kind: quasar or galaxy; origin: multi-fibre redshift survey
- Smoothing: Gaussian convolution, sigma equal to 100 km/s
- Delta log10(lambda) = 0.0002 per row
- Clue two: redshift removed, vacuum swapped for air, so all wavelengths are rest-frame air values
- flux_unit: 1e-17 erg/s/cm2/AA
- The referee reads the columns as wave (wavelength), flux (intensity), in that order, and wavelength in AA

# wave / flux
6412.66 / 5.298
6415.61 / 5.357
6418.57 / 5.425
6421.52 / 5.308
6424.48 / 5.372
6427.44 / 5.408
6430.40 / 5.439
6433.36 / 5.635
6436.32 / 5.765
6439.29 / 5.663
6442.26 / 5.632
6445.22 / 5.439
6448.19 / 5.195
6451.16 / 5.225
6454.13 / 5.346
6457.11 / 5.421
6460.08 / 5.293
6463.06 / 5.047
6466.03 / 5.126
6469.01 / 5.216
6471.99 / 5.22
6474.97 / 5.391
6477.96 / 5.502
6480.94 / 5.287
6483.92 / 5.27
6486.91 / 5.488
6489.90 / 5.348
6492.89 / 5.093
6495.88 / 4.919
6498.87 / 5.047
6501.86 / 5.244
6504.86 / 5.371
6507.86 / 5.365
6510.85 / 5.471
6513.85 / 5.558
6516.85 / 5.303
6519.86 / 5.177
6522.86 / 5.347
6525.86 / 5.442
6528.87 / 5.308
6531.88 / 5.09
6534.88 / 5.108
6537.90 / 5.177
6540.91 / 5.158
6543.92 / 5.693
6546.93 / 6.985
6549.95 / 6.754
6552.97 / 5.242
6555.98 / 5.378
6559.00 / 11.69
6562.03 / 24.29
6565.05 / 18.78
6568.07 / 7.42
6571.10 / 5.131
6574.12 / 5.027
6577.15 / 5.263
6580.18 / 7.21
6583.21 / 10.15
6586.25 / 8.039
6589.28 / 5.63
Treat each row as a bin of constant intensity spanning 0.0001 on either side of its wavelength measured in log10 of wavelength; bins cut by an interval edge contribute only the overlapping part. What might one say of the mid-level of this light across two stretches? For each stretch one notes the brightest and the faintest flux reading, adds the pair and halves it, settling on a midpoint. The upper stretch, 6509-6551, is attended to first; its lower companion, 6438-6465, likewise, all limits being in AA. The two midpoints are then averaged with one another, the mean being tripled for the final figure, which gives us 17.1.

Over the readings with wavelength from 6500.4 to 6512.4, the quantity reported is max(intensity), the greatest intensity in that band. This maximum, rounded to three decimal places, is 5.471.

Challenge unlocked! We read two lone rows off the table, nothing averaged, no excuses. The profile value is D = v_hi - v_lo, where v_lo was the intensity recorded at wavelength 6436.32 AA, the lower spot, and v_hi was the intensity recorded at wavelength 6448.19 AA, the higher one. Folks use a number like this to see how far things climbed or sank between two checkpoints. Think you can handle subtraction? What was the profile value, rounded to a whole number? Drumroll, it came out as -1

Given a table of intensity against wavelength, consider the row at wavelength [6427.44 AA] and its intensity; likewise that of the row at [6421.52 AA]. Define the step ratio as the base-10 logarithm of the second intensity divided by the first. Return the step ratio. -0.01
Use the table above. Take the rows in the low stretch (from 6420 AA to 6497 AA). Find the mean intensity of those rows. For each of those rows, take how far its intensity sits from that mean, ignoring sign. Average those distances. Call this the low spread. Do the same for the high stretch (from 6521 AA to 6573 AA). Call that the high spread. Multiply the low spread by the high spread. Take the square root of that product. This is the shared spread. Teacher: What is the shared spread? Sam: 0.75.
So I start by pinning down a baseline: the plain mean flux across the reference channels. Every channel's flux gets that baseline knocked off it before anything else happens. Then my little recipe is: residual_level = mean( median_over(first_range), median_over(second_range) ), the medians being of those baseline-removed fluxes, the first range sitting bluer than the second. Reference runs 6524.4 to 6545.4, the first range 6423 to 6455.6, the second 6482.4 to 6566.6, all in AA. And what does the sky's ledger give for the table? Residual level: 0.11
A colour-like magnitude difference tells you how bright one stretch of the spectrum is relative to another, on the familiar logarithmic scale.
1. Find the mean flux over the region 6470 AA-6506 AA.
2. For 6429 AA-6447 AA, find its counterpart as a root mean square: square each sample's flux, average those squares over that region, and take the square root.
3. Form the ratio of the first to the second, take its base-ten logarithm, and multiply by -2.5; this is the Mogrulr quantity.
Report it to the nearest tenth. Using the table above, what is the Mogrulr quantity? 0.1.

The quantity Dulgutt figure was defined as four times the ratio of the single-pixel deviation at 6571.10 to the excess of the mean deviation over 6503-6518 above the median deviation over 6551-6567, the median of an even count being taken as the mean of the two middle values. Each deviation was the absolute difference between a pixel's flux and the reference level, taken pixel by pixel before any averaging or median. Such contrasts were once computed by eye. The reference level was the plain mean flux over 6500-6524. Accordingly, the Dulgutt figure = 0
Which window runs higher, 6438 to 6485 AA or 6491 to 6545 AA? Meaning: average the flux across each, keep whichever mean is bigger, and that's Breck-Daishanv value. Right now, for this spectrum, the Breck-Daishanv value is 5.3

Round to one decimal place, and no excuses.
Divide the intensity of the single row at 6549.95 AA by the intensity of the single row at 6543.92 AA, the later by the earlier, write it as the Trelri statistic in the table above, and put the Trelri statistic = 1.2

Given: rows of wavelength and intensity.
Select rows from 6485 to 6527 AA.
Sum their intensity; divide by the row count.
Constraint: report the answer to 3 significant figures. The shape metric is 5.30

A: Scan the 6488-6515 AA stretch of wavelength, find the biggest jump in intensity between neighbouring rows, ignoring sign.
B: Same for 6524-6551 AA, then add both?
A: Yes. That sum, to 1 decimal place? 1.5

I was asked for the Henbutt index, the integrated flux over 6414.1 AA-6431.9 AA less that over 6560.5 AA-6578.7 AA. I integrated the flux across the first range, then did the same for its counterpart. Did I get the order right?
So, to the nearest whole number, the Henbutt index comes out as -104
